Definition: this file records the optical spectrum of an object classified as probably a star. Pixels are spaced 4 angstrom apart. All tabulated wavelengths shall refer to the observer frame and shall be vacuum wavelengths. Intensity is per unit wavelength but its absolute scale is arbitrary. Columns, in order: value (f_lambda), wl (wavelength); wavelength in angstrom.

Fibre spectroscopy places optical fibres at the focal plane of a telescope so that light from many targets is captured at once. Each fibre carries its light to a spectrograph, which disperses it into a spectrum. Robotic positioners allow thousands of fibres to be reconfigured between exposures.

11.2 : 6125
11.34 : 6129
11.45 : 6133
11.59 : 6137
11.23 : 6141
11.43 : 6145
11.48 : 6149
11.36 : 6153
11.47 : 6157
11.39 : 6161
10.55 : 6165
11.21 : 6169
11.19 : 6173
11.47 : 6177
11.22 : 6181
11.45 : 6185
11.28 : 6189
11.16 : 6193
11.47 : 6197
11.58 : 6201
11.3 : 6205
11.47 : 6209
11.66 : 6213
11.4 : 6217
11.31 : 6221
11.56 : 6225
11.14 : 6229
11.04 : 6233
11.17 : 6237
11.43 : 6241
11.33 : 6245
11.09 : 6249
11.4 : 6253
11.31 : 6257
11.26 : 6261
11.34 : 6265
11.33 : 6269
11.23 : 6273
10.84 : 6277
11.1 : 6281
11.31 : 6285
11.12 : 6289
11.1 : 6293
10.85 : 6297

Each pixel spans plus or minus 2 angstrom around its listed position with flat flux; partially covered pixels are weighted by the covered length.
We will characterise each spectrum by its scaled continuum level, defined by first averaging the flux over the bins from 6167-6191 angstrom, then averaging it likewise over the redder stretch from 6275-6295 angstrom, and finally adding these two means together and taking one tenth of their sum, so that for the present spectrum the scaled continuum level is 2.24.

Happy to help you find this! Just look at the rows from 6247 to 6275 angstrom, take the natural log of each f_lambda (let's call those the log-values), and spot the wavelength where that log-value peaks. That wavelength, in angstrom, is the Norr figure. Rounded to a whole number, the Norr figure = 6253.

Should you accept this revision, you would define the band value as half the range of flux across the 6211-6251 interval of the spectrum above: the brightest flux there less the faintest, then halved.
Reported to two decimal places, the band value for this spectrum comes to 0.31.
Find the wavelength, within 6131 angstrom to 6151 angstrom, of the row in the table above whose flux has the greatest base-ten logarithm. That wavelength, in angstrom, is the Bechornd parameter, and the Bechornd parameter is 6137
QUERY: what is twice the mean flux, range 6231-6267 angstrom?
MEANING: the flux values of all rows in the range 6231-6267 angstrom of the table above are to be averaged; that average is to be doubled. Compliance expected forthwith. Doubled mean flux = 22.5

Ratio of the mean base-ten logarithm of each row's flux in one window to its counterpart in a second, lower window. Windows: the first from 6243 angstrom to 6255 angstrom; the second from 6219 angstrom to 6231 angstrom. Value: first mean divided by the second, 0.998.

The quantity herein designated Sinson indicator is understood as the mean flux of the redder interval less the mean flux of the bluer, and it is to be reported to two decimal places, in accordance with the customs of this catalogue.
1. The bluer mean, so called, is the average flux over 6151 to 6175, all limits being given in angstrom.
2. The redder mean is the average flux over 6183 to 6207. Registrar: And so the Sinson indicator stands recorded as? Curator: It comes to 0.18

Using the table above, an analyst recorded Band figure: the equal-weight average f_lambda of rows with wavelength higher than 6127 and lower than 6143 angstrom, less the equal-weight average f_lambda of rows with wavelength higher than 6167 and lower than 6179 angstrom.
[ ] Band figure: 0.11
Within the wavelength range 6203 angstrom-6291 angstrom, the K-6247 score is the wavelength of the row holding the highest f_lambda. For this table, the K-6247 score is 6213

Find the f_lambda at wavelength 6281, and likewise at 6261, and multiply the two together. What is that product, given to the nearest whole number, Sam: 125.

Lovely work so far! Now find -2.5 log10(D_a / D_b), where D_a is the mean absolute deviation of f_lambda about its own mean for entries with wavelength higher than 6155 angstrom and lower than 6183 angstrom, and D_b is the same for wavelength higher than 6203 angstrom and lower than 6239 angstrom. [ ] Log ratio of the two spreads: -0.2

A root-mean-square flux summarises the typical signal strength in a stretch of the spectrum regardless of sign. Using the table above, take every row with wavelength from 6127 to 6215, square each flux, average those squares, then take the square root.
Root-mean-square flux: 11.35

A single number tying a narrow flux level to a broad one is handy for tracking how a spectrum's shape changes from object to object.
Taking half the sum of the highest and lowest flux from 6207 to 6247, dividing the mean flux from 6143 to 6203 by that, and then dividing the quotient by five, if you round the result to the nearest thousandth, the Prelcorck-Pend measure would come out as 0.199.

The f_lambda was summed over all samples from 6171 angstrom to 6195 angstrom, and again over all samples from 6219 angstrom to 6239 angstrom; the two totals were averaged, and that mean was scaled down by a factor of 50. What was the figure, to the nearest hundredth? 1.24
